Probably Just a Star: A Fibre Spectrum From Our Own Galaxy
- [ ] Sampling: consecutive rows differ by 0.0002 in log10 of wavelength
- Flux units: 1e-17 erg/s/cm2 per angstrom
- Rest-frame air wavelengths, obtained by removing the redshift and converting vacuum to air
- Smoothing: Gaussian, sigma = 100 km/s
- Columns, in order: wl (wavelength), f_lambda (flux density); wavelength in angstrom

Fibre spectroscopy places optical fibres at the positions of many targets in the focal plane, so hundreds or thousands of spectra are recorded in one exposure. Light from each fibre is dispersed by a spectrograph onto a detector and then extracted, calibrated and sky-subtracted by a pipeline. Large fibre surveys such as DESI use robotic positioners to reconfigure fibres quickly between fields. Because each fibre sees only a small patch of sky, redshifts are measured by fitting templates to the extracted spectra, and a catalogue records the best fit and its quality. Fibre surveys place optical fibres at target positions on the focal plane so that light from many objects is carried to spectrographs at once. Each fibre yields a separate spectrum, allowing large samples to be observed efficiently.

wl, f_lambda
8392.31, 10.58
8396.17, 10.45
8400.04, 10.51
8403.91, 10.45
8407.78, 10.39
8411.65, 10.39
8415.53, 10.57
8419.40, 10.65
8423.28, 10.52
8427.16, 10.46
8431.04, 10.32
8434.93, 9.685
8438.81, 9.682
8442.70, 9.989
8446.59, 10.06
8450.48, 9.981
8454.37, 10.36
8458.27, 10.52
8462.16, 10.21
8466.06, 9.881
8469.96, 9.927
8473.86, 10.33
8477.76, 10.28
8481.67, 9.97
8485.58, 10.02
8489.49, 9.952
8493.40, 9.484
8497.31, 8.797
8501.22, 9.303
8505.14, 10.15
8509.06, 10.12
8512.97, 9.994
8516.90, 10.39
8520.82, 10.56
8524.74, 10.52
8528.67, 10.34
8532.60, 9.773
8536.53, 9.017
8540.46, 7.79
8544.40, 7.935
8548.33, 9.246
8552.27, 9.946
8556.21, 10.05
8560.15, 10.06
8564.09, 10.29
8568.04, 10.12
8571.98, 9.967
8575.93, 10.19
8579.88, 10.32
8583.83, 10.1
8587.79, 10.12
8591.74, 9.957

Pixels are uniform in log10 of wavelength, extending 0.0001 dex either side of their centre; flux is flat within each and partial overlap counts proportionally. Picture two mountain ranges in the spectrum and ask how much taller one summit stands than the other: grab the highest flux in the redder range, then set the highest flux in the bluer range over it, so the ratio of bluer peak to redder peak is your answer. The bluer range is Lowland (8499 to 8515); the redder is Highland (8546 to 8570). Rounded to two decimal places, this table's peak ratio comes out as 0.99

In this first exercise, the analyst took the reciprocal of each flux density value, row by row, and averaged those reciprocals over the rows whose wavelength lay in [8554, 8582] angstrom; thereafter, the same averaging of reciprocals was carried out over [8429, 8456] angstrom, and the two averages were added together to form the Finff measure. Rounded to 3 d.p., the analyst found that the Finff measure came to 0.199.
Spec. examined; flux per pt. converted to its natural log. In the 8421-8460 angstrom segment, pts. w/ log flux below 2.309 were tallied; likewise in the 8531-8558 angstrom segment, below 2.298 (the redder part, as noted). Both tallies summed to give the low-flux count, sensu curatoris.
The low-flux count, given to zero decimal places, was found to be 11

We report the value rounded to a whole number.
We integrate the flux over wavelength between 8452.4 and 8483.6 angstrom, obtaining 318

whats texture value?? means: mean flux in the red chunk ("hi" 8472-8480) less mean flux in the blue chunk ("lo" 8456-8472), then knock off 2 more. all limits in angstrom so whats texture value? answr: -1.8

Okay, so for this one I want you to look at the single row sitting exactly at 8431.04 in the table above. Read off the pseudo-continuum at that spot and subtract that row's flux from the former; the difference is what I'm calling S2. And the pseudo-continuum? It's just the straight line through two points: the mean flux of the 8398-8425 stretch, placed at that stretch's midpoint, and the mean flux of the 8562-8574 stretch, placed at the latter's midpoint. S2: 0.13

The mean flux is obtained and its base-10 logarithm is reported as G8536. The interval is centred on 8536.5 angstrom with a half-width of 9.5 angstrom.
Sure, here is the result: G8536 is 0.95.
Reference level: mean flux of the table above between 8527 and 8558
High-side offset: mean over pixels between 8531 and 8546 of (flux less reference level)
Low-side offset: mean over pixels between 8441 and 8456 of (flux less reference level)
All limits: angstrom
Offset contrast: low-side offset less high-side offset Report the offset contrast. 1.5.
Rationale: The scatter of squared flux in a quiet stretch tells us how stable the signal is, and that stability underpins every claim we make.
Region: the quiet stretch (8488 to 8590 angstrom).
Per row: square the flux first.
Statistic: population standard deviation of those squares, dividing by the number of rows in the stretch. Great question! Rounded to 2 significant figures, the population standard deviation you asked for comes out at 13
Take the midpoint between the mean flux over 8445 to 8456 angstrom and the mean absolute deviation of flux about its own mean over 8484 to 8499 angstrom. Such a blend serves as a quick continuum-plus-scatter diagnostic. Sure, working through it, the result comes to 5.28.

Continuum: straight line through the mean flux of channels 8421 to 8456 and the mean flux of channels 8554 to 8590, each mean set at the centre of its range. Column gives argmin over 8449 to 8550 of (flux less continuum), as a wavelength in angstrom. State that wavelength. 8540.46 angstrom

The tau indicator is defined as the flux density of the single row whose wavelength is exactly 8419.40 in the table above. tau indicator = 10.65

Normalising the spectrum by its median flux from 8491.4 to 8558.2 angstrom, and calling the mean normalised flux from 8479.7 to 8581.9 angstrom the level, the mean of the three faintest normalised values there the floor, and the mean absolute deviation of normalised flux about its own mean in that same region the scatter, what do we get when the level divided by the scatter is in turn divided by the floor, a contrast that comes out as 22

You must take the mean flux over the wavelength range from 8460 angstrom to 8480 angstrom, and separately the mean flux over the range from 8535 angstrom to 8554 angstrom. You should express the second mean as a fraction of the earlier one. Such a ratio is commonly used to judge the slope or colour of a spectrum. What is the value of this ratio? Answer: 0.87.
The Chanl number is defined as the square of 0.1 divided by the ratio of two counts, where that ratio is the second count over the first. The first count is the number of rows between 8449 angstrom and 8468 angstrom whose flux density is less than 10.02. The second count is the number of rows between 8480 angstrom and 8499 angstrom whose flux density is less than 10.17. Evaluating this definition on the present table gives 0.0016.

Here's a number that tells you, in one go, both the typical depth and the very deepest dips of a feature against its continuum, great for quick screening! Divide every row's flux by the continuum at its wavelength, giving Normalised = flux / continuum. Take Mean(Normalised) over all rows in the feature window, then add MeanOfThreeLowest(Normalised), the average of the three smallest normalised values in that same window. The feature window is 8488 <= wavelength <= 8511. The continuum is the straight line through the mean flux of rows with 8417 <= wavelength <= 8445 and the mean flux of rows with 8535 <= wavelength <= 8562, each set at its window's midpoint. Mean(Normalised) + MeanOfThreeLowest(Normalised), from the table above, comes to 1.96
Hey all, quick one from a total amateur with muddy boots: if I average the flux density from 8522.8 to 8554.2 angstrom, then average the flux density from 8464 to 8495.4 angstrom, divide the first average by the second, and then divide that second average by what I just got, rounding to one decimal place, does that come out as 10.7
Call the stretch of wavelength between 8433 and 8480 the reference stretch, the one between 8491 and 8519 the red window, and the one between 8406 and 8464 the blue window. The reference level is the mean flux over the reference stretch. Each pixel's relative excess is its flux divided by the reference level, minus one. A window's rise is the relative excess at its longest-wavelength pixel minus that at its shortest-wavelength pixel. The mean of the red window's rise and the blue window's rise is 0.036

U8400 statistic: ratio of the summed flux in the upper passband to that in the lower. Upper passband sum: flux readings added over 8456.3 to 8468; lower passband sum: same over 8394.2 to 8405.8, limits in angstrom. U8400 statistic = 0.97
